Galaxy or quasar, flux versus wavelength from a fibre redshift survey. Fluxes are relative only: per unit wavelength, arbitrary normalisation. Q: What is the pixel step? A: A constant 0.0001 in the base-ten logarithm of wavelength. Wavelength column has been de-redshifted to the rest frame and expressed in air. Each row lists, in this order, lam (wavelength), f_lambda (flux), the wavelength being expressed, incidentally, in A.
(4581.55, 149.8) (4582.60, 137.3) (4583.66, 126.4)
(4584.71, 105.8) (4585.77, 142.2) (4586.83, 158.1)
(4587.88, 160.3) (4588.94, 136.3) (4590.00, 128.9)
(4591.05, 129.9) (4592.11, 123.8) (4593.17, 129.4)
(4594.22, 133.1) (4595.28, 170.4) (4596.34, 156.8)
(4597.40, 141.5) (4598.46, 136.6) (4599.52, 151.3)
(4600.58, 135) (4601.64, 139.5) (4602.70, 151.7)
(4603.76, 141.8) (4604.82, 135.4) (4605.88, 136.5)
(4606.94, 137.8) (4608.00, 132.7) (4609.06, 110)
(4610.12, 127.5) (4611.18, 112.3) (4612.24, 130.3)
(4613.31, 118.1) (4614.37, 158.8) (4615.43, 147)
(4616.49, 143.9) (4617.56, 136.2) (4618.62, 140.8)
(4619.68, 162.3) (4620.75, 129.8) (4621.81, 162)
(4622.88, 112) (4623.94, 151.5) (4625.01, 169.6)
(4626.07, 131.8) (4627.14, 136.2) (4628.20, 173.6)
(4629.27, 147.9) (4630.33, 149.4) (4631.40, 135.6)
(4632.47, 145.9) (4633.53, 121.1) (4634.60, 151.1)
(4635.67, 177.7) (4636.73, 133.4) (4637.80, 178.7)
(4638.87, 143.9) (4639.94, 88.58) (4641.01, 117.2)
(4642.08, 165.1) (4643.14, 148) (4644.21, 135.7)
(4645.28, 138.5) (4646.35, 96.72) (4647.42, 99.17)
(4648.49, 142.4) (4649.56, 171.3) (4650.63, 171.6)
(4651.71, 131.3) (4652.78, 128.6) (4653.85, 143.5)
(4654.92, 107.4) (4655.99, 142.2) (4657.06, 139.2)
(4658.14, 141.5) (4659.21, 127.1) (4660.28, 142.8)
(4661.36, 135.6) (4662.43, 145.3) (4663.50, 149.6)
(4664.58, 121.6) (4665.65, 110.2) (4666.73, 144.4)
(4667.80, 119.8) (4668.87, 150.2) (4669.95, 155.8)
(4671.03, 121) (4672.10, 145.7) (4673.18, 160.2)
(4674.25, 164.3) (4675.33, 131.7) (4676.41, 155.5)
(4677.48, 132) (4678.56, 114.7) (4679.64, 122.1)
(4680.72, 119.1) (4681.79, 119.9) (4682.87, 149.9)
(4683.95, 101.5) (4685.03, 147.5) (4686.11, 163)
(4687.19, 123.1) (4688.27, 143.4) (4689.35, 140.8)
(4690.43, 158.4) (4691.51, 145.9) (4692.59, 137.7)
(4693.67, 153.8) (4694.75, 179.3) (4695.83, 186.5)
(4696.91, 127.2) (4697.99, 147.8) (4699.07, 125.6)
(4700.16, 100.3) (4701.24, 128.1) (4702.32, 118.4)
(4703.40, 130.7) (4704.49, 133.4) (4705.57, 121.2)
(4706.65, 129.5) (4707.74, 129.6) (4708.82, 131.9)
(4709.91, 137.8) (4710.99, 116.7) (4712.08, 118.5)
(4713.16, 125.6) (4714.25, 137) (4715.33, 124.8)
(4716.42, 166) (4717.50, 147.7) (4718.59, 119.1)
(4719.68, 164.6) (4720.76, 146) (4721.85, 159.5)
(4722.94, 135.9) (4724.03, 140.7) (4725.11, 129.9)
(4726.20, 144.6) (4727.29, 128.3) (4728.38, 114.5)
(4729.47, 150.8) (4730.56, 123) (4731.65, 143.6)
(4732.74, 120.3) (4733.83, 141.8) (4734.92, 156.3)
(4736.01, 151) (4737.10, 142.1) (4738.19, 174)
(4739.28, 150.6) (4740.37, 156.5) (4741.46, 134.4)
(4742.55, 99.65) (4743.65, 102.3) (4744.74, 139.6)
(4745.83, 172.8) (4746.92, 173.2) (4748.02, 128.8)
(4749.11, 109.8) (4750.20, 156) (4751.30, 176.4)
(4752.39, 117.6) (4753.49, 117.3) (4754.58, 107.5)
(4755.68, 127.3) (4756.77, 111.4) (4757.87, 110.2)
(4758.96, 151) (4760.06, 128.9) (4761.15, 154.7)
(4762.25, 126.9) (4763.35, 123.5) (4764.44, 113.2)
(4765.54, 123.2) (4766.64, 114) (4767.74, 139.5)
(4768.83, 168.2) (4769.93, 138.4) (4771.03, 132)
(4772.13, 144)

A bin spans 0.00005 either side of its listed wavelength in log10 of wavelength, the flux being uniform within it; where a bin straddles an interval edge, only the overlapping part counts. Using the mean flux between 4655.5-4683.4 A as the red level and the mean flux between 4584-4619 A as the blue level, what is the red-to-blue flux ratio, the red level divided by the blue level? 0.996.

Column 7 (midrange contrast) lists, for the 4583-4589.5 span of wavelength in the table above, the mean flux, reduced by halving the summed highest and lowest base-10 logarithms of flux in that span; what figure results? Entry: 136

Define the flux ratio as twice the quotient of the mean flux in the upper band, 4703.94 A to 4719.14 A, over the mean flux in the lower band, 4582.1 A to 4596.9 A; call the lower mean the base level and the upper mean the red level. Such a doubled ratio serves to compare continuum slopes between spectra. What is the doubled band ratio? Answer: 1.90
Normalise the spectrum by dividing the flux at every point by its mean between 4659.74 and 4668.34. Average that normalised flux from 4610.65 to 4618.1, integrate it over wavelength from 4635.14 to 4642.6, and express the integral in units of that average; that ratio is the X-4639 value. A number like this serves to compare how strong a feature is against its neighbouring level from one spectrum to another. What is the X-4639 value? 7.9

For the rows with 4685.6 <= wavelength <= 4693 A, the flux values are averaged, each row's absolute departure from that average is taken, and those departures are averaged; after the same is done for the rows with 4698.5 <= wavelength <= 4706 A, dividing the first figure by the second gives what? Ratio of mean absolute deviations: 1.2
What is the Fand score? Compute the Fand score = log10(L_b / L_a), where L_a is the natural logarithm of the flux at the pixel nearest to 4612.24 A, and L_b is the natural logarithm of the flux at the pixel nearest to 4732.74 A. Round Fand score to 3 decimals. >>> -0.007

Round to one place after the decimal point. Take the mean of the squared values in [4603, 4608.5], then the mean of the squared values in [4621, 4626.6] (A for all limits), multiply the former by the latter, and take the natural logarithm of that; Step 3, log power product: 19.8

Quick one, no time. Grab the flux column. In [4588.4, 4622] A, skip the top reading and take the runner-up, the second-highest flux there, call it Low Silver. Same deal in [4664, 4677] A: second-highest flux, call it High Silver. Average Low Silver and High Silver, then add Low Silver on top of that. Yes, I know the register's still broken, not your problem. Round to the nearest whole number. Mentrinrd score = 324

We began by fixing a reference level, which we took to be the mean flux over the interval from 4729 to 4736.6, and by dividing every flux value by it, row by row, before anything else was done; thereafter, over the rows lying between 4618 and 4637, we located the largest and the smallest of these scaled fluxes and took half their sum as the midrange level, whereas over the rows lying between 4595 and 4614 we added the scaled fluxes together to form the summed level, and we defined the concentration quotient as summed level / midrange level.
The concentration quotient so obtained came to 17.0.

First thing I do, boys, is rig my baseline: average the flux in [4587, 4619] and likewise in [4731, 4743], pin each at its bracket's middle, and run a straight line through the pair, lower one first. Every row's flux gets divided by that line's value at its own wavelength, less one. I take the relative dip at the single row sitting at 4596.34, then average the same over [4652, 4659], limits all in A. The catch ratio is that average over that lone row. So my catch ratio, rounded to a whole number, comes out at 0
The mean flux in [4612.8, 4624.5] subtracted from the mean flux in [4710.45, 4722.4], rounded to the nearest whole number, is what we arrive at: -3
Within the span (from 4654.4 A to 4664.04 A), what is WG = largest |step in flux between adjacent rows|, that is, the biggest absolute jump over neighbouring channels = 35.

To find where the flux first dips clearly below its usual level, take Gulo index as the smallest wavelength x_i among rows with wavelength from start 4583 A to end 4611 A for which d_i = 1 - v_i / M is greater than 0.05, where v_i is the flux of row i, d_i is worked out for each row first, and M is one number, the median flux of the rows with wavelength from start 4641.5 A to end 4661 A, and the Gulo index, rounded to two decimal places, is 4583.66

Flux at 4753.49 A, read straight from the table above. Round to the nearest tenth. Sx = 117.3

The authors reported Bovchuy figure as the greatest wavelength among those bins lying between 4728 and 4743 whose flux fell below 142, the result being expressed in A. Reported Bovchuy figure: 4742.55 A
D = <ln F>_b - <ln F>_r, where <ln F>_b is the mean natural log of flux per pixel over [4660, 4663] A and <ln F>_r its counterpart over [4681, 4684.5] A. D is 0.14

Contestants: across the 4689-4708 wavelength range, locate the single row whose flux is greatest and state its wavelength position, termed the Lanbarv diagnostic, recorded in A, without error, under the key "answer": 4695.83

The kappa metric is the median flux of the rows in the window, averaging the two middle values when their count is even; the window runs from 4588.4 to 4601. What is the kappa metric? 136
